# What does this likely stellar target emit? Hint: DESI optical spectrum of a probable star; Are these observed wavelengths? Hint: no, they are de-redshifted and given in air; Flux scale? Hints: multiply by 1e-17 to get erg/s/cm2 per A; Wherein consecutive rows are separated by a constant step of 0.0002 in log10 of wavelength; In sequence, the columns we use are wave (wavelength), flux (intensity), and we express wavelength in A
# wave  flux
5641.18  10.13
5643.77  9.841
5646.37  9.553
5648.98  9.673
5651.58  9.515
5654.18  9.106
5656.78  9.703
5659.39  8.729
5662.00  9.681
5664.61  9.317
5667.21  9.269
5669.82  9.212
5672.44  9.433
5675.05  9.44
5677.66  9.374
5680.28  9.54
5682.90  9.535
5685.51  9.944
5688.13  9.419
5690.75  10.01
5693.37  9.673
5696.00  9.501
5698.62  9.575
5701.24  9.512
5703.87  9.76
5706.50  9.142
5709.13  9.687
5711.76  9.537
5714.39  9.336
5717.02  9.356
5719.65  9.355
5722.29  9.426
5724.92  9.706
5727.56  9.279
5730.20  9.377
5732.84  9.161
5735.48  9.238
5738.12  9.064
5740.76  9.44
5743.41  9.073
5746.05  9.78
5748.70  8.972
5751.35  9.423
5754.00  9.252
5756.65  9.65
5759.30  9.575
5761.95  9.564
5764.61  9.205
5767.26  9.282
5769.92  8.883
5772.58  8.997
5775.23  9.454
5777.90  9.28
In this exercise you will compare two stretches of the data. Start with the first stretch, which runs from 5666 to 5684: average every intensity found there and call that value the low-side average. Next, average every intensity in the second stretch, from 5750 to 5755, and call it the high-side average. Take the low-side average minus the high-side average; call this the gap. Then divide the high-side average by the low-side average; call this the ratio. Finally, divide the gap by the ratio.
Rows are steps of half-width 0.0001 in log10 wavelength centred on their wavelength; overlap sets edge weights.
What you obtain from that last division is 0.06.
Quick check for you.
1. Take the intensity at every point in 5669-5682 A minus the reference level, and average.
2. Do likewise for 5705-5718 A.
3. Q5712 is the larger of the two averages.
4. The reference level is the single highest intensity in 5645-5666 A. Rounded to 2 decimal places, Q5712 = -0.29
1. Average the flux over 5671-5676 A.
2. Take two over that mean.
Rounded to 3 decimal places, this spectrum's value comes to 0.212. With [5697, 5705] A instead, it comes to 0.208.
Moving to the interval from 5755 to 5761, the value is 0.208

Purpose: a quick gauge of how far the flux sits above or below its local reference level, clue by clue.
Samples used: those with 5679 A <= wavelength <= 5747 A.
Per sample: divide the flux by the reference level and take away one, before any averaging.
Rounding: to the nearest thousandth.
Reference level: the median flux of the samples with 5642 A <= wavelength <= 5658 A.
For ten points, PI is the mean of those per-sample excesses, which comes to -0.014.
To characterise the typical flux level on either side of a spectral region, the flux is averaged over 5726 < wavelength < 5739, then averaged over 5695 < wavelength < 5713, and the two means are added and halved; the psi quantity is 9.38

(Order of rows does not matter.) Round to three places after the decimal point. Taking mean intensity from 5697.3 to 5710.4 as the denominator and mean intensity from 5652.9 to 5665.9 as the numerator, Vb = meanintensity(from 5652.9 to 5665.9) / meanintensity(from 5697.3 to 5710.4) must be 0.976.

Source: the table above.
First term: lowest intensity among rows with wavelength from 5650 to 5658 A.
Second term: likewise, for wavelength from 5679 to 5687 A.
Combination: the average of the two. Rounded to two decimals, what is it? 9.32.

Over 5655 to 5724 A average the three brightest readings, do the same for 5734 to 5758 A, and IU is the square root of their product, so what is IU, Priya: 9.76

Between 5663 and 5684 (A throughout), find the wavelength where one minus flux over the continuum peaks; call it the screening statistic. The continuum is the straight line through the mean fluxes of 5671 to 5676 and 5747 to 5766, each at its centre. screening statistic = 5669.82 A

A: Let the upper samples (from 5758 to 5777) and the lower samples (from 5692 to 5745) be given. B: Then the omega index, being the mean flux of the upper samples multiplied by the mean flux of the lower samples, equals 87.3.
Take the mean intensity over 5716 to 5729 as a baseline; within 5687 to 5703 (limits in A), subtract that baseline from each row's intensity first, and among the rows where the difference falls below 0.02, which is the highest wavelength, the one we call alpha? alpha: 5688.13 A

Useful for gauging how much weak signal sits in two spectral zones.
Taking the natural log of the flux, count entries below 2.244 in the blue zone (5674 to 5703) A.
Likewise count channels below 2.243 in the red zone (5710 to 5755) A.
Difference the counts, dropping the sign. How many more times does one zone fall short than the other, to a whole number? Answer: 9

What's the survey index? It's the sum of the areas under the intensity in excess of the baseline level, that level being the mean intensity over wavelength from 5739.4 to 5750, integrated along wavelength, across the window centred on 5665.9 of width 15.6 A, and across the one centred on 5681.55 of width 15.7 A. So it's 2.9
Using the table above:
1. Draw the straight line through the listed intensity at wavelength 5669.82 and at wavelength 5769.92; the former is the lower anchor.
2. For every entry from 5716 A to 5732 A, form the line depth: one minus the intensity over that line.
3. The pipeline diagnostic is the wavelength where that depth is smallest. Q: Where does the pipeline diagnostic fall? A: 5724.92 A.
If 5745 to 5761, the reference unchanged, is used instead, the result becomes 5746.05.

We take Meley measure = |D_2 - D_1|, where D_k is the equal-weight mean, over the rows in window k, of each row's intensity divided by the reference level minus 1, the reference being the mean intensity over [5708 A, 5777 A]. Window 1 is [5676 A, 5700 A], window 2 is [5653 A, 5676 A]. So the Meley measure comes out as 0.032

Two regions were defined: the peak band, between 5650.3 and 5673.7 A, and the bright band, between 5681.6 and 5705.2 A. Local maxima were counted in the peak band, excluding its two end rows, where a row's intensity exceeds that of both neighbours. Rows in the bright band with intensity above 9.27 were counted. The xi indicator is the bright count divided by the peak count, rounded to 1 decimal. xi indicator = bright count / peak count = 4.5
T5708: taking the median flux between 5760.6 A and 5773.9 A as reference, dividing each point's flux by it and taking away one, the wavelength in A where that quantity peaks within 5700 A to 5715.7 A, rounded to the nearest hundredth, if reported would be 5703.87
